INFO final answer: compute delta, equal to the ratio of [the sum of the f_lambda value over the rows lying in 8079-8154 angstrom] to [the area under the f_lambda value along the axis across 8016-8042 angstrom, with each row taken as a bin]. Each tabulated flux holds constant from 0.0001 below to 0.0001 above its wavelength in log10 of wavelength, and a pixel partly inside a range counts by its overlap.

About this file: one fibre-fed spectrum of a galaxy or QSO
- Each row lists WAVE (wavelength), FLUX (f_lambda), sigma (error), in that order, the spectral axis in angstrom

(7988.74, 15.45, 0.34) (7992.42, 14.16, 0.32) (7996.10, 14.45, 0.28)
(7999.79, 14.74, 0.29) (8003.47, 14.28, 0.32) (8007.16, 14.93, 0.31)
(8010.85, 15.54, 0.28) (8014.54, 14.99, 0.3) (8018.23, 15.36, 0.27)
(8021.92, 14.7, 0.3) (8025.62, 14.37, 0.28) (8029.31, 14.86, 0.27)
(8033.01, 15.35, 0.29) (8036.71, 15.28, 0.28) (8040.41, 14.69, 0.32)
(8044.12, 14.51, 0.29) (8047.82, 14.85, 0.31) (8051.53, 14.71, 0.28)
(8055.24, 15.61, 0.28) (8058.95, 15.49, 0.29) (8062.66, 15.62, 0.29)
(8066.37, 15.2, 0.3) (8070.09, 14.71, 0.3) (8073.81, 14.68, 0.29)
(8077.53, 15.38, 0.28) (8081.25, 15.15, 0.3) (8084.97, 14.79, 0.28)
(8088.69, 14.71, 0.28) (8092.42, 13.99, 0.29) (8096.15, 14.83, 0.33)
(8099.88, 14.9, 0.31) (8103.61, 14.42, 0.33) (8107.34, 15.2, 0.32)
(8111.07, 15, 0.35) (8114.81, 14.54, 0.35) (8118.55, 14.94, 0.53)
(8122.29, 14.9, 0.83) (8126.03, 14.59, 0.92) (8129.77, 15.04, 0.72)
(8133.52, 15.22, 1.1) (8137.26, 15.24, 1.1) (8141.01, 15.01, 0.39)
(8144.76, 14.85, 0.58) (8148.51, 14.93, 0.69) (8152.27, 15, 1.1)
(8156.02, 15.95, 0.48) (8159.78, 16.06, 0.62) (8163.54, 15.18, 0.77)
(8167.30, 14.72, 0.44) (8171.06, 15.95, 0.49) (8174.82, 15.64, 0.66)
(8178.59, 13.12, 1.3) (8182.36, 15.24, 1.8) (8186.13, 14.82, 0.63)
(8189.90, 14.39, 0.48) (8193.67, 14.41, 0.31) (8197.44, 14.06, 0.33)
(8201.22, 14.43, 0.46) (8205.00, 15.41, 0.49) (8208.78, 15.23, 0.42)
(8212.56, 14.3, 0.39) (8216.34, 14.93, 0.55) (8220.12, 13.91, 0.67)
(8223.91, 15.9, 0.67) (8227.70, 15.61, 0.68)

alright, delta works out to 0.76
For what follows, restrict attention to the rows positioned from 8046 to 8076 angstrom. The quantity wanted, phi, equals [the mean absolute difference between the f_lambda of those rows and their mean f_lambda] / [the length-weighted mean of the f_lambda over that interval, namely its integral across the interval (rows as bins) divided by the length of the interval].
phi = 0.0246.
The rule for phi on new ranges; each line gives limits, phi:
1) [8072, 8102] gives 0.0177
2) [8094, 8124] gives 0.0124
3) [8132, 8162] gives 0.0236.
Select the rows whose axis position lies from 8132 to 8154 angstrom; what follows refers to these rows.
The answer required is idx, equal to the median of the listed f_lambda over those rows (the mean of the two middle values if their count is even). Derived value 15.0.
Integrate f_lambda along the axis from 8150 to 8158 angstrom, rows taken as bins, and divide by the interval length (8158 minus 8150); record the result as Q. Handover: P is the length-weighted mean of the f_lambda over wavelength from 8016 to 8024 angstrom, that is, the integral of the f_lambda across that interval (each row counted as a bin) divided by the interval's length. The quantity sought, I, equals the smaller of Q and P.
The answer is 15.0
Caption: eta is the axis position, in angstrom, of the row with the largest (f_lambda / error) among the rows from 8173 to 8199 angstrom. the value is 8193.67 angstrom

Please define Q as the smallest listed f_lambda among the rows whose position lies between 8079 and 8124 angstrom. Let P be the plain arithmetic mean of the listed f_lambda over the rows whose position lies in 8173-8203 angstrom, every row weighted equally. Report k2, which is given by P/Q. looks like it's 1.04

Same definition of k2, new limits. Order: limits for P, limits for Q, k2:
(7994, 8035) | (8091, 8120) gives 1.06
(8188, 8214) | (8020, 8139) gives 1.04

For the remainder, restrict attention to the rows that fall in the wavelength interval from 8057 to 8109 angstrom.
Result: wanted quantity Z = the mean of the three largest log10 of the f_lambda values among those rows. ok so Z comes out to 1.190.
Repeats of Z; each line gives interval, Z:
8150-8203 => 1.204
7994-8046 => 1.188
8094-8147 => 1.182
